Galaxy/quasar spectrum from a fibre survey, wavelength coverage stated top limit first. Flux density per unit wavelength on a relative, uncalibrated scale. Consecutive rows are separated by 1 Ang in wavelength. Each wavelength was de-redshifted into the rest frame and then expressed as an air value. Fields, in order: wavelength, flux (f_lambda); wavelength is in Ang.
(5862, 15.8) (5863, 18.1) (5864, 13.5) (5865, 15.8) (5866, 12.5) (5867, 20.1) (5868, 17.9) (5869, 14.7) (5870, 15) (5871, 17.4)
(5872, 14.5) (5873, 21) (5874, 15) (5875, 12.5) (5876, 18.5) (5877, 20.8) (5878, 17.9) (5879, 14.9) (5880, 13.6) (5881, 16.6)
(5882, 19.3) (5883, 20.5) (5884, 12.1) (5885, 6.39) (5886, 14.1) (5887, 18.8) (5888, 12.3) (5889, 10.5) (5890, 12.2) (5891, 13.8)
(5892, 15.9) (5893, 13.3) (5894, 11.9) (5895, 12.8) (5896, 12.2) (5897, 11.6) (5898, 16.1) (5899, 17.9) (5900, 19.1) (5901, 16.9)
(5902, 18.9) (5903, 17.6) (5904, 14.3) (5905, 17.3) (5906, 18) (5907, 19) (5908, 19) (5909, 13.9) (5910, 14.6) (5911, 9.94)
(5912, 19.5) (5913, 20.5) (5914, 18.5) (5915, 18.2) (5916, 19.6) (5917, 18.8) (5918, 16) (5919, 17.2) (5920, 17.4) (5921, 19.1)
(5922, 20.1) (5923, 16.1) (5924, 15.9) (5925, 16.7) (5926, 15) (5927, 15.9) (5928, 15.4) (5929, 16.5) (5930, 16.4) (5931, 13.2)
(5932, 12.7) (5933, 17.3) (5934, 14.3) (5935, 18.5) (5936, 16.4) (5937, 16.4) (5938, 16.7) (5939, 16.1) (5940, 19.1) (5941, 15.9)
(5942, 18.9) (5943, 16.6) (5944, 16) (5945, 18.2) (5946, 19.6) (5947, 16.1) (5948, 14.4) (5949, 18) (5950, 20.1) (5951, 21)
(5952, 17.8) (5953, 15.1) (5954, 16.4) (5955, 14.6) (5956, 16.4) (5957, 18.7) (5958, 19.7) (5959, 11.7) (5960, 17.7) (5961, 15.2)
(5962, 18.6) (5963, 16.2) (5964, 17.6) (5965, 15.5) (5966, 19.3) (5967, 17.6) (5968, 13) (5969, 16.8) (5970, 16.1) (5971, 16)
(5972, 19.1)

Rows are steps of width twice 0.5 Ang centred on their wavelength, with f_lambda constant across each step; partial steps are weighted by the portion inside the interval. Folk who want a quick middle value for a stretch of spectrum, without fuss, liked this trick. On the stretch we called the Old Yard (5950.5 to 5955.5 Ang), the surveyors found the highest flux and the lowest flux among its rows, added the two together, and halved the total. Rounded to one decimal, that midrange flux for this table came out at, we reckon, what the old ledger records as 17.8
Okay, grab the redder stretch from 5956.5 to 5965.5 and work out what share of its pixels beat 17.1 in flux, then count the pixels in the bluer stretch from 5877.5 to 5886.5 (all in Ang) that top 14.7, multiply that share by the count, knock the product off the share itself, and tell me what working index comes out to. -2.2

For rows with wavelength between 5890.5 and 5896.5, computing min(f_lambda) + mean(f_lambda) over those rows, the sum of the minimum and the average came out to 25.2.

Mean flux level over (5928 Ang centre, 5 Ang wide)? 15.8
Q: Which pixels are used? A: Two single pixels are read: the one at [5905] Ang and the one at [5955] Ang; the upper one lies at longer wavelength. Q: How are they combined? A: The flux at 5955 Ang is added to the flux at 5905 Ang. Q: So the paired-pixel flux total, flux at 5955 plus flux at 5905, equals 32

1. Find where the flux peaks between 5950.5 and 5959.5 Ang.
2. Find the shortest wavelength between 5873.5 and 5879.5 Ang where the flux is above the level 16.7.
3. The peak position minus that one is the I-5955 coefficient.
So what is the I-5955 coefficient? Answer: 75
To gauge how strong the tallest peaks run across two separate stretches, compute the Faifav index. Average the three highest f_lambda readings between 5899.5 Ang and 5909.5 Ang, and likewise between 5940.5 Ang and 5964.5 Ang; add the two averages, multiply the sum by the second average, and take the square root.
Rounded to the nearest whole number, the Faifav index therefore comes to 28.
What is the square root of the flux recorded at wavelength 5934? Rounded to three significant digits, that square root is 3.78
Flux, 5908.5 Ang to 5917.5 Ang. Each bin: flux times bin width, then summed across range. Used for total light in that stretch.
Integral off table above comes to 154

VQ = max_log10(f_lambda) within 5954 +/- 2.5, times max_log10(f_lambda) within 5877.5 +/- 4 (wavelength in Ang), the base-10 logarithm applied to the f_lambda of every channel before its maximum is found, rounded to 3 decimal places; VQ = 1.648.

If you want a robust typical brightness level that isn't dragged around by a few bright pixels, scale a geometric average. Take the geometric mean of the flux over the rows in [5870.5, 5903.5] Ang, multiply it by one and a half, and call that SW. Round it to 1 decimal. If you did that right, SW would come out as 22.4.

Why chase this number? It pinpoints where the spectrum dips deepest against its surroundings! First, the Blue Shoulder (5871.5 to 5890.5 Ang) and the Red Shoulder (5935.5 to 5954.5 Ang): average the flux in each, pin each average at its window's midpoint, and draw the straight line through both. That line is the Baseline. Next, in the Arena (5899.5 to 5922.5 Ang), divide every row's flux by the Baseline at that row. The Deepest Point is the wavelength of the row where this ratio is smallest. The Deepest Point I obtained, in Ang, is 5911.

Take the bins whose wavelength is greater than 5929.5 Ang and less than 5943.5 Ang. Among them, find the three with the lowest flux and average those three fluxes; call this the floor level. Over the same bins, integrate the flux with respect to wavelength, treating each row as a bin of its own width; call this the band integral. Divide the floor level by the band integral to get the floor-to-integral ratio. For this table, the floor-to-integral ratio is 0.059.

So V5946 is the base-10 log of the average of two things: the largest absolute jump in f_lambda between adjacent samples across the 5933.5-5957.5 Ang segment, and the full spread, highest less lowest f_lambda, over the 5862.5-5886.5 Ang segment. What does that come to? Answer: 0.97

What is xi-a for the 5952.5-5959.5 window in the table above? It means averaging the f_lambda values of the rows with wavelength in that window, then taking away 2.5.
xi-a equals 13.6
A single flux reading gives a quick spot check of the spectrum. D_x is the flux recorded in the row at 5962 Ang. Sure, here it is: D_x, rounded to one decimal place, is 18.6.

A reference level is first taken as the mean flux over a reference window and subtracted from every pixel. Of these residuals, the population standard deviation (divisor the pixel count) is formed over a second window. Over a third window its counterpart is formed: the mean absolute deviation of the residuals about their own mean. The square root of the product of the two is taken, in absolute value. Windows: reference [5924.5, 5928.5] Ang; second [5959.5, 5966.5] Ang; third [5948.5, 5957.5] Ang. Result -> 1.6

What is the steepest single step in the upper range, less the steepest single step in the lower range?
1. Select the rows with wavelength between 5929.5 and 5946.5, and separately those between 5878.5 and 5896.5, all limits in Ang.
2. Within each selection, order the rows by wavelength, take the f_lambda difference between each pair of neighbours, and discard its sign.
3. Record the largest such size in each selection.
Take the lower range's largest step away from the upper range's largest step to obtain -3.8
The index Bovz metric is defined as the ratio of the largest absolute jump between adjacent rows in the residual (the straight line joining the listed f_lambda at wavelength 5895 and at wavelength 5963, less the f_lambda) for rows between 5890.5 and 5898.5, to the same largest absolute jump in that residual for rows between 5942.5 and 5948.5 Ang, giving 1.3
